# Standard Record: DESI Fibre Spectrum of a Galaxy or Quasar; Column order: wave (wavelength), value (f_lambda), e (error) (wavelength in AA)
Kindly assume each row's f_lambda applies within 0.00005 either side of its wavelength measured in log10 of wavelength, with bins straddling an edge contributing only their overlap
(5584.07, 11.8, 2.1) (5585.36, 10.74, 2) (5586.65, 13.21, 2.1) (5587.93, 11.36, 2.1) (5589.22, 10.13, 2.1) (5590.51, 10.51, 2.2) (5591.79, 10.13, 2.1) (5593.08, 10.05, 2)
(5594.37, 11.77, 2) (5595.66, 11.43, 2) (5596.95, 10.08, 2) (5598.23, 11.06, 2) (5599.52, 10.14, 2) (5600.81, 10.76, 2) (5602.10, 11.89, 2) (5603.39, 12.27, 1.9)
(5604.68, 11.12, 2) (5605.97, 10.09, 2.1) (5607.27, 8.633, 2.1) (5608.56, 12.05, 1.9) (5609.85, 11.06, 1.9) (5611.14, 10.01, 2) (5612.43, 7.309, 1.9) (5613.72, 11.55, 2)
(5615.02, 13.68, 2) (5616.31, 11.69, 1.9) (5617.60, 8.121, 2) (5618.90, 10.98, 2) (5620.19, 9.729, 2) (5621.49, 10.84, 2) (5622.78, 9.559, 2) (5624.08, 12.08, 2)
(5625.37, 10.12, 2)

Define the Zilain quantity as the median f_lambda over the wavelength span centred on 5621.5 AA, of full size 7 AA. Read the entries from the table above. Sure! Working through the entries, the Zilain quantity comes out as 10.84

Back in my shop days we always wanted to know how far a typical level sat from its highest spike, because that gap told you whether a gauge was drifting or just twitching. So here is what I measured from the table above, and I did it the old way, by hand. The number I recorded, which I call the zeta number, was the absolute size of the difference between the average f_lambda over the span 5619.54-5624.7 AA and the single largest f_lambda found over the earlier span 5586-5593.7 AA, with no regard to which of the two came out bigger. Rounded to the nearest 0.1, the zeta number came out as 2.7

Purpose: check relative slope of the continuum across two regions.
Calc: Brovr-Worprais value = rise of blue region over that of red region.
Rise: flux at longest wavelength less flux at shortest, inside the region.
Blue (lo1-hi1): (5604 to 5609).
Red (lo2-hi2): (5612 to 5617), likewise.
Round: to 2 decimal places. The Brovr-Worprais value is 0.21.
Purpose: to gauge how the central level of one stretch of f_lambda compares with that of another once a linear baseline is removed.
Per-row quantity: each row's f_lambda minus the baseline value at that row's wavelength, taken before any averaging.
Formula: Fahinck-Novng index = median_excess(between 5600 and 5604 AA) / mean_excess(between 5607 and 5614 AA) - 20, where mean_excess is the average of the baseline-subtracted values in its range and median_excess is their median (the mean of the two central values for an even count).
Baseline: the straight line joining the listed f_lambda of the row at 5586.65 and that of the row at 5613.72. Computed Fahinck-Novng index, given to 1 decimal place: -19.8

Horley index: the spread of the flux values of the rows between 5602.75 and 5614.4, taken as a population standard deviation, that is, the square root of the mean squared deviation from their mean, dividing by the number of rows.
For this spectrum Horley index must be 1.5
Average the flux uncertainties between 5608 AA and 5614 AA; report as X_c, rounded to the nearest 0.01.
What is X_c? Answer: 1.94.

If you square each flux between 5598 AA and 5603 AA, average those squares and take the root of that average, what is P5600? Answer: 11.0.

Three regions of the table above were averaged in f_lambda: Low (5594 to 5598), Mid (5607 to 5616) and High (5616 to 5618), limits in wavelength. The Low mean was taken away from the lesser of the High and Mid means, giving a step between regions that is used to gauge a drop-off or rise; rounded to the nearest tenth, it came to -1.2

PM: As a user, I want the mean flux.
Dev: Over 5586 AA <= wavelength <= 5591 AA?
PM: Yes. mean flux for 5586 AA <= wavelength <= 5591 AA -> 11.3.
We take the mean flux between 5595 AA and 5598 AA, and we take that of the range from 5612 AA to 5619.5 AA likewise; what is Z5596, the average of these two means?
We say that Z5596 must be 10.7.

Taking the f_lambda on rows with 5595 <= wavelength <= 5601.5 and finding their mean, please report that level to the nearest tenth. 10.7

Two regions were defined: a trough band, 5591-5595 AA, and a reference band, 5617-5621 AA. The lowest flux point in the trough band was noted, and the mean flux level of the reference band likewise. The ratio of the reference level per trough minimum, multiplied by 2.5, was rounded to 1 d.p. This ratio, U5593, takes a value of 2.4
